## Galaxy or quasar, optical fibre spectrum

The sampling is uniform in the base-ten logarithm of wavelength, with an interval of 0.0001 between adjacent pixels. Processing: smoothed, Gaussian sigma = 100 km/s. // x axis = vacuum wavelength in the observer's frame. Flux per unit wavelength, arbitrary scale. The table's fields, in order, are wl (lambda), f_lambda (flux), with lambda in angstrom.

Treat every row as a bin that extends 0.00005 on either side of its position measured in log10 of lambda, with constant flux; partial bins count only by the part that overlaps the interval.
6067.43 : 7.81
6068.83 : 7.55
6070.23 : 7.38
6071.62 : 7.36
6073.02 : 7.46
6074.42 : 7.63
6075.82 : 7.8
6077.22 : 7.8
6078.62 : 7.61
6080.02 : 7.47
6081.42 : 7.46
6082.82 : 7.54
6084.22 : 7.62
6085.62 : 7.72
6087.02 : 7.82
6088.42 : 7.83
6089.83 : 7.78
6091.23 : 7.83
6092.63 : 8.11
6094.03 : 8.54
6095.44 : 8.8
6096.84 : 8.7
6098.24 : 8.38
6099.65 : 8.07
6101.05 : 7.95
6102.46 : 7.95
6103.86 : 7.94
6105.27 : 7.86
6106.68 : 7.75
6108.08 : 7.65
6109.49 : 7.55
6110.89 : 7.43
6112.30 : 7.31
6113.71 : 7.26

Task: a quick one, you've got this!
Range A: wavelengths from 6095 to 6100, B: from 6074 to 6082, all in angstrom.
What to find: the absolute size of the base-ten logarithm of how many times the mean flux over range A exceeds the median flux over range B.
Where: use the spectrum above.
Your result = 0.05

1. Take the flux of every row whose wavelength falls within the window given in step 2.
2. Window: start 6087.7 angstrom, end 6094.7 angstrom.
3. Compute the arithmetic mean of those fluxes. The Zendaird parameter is 8.0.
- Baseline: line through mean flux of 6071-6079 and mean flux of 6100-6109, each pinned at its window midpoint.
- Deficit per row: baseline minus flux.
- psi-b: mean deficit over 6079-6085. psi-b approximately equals 0.1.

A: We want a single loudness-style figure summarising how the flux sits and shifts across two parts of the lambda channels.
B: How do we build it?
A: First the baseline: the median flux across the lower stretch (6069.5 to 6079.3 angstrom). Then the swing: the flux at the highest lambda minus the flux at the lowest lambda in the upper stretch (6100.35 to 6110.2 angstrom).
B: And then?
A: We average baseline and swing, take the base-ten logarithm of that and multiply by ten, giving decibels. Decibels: 5.57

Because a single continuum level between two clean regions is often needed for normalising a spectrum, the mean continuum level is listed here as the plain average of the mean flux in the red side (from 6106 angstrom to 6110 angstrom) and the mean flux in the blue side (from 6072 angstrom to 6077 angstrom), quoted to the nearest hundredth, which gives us 7.64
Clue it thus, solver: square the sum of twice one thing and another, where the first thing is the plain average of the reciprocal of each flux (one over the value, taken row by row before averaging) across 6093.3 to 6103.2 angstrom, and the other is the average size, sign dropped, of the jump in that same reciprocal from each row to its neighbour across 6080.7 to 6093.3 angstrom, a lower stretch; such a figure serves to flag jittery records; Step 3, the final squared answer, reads 0.058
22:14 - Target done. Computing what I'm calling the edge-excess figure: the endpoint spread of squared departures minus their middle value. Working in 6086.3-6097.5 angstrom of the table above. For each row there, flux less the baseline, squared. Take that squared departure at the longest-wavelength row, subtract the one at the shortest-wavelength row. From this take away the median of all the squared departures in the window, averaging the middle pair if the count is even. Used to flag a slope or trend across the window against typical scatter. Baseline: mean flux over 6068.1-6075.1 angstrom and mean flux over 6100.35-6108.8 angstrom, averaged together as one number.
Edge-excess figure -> 0.94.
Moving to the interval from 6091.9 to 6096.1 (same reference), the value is 0.32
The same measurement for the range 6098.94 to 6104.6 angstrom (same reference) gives -0.17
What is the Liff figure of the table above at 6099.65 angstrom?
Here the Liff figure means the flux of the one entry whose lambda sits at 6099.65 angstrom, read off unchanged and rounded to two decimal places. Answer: 8.07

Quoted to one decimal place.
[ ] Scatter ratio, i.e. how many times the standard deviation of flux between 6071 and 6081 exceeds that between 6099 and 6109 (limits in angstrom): 1.2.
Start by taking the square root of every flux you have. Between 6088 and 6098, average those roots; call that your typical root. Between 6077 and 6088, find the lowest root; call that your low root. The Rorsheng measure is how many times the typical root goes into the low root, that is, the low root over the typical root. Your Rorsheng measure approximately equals 0.95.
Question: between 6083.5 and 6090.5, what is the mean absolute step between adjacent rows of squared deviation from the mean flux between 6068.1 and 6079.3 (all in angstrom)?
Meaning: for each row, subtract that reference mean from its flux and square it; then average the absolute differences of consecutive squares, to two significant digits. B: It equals 0.022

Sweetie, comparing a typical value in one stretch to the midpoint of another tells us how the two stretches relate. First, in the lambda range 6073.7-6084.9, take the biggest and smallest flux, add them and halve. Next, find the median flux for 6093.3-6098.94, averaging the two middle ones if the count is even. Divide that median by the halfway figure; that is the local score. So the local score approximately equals 1.13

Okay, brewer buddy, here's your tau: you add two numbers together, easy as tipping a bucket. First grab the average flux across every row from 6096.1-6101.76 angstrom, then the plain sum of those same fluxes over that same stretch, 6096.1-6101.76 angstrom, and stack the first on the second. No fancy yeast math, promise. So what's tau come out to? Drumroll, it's 41.4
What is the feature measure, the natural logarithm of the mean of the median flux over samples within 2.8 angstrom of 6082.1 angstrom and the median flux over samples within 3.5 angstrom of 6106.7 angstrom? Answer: 2.03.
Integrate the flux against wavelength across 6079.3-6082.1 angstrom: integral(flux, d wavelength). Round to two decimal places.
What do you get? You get 20.90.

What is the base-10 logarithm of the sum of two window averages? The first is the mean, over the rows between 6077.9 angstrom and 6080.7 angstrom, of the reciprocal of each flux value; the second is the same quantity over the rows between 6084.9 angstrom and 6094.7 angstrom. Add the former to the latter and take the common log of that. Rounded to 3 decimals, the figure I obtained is -0.587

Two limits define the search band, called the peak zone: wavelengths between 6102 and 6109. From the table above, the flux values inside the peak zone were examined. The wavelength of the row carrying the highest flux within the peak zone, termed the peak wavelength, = 6102.46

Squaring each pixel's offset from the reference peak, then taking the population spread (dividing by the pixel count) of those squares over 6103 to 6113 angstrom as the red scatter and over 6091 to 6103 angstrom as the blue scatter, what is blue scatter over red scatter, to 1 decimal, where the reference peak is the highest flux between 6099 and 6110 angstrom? 1.0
